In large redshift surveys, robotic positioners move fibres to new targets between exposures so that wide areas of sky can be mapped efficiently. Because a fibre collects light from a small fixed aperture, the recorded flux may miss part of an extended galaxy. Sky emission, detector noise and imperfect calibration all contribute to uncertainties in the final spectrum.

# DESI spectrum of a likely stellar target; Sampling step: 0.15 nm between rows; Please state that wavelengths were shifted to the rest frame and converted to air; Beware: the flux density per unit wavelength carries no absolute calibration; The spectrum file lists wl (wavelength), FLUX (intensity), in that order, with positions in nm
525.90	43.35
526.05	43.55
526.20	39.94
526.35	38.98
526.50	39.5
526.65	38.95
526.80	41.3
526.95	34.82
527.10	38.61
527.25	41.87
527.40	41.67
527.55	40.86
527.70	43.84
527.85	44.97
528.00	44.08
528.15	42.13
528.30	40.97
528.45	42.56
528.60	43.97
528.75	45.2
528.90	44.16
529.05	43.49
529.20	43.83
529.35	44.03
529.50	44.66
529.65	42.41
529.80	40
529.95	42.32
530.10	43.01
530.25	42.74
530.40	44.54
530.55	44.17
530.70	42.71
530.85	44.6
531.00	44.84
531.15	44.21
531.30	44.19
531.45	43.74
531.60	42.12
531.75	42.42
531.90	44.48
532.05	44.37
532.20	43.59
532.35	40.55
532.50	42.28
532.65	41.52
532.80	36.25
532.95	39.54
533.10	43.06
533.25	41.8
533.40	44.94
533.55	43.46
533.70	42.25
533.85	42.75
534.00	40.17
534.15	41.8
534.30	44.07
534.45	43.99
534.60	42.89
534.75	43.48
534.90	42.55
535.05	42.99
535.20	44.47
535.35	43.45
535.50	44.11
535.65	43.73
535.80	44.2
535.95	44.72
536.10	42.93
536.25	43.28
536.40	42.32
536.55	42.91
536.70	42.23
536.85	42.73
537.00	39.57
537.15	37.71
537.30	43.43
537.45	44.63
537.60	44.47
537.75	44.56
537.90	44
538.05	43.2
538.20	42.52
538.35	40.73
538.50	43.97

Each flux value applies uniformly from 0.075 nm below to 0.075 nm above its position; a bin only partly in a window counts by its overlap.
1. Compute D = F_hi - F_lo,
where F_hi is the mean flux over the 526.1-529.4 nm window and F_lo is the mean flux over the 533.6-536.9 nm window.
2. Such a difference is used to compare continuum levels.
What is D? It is -1.3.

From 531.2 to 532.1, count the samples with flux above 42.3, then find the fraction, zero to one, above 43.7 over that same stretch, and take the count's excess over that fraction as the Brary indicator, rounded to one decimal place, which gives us 4.3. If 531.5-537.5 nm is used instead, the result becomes 26.7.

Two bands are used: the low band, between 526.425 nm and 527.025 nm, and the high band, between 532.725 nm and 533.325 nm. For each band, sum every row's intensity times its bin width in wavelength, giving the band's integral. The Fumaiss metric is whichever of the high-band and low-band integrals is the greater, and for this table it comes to 24.1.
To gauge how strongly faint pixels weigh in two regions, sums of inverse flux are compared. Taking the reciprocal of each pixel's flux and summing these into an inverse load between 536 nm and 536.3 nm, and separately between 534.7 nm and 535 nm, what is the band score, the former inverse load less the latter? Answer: 0.000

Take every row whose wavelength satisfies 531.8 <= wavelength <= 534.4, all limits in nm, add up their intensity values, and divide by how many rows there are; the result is 42.2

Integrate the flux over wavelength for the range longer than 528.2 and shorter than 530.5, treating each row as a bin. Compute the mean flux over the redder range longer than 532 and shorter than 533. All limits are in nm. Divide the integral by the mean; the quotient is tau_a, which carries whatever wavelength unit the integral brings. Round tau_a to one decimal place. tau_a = 2.4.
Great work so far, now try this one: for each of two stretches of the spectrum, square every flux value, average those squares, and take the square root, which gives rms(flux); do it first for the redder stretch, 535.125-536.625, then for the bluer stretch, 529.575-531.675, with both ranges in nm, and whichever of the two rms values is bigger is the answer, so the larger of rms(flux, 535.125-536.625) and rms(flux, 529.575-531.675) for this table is 43.6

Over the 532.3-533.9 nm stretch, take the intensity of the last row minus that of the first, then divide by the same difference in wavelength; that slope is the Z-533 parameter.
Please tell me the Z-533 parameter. 1.5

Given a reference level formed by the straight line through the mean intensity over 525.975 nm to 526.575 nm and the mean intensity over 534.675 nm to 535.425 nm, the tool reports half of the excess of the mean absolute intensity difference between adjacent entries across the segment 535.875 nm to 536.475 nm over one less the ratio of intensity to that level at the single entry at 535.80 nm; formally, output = 0.52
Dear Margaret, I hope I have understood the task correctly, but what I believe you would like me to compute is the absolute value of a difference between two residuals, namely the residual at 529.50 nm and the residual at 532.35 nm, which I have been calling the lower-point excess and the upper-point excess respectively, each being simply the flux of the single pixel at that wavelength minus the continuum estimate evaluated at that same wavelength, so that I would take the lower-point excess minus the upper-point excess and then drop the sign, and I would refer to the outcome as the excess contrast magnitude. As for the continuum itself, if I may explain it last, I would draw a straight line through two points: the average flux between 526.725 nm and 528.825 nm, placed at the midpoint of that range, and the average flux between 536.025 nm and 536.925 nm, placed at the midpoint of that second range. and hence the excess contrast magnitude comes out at 4.4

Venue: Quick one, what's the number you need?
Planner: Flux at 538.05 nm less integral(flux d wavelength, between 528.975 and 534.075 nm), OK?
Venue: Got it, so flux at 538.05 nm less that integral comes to -175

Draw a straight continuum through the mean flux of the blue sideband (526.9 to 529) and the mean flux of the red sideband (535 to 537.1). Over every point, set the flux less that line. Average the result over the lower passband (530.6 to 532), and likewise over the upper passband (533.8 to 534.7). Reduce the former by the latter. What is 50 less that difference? 48.6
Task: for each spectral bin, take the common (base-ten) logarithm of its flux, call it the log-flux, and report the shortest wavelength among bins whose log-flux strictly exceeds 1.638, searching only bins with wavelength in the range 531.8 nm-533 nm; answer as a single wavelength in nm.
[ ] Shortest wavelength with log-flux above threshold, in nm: 531.90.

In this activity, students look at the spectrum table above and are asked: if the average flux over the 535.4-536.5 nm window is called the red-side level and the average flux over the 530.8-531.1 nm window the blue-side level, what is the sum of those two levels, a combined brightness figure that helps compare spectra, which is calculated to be 88.3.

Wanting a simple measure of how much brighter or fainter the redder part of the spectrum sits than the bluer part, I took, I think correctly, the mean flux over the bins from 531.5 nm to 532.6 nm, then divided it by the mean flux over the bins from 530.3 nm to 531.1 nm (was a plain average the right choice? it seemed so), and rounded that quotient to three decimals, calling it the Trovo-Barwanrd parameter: 0.970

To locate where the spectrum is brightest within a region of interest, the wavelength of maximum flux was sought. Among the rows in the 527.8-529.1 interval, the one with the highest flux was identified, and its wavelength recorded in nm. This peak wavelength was 528.75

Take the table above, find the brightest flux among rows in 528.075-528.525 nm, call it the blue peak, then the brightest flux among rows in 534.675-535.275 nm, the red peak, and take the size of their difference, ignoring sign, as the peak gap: 1.9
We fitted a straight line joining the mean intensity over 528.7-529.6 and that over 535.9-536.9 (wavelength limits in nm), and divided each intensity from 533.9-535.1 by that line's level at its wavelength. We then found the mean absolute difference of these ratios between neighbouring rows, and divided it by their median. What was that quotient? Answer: 0.023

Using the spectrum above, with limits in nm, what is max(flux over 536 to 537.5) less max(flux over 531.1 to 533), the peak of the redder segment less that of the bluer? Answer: 0.15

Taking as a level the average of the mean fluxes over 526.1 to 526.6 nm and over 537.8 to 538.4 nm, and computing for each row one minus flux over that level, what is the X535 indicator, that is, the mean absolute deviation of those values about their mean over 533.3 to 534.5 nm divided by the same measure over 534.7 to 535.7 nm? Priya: 2.5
